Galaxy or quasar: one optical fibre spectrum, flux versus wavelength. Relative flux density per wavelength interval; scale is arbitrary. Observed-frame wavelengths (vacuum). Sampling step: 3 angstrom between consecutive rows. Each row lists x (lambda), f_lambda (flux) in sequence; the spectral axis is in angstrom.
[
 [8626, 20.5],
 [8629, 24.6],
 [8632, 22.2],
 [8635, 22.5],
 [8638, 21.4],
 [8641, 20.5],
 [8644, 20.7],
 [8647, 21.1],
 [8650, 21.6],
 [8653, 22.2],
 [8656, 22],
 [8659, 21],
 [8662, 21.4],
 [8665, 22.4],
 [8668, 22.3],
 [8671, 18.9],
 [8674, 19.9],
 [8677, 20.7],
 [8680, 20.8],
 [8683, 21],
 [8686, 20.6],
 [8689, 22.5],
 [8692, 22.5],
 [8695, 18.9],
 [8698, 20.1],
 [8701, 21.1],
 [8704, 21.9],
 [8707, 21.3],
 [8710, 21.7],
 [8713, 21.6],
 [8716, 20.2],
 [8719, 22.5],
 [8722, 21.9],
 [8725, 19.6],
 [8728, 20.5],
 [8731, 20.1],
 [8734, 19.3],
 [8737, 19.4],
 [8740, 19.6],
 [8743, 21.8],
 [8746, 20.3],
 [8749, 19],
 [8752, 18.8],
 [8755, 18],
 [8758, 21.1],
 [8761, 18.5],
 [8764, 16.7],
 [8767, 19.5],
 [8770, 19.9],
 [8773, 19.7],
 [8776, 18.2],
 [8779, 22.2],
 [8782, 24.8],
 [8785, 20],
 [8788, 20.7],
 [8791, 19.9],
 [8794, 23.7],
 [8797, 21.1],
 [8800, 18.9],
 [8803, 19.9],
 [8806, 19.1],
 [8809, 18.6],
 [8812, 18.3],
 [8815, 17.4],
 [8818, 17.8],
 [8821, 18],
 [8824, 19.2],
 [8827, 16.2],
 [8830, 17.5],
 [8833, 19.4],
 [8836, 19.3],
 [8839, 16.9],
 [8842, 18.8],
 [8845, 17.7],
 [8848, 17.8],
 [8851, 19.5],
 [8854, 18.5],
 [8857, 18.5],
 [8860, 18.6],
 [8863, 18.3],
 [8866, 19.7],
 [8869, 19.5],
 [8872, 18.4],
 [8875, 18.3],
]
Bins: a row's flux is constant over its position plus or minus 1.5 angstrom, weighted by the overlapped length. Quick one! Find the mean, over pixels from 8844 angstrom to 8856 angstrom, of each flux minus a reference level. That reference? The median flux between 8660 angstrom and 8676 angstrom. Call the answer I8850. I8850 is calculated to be -3.0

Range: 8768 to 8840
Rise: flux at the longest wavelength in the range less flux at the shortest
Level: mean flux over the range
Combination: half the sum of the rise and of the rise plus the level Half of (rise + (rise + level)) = 6.7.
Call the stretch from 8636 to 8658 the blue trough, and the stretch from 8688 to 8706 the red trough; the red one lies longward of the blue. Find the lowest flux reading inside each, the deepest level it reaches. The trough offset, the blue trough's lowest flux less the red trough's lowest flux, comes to 1.60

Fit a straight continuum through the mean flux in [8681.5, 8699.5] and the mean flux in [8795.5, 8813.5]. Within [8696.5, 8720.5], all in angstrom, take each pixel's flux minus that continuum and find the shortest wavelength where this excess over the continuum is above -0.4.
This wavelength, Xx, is 8701 angstrom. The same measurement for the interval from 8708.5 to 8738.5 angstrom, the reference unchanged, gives 8710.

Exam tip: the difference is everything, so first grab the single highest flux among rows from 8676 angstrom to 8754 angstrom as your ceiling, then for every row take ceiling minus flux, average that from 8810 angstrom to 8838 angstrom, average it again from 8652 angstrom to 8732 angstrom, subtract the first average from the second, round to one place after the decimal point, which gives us -3.0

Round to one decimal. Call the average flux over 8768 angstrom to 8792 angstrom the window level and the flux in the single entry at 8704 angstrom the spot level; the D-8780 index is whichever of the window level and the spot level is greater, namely 21.9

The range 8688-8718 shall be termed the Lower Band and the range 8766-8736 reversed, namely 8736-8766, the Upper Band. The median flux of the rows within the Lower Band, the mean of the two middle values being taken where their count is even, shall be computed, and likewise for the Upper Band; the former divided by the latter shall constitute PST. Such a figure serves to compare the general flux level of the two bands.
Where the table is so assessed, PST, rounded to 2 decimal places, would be 1.12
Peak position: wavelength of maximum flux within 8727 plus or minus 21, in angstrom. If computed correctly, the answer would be 8719 angstrom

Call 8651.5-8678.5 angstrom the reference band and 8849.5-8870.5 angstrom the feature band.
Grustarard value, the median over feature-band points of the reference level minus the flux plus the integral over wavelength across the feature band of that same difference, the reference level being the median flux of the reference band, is 54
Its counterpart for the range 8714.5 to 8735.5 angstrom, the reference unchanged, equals 18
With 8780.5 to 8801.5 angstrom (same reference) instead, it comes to 3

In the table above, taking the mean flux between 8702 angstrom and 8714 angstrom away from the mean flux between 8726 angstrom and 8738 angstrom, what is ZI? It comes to -1.8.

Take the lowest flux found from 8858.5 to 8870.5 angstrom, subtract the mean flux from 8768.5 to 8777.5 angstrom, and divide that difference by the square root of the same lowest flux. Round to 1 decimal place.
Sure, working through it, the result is -0.2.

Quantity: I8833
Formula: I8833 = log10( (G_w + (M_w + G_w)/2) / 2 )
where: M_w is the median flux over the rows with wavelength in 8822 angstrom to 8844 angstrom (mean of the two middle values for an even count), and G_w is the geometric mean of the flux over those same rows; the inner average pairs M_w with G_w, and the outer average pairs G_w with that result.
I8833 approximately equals 1.263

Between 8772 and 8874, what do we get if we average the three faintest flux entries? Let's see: 16.8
